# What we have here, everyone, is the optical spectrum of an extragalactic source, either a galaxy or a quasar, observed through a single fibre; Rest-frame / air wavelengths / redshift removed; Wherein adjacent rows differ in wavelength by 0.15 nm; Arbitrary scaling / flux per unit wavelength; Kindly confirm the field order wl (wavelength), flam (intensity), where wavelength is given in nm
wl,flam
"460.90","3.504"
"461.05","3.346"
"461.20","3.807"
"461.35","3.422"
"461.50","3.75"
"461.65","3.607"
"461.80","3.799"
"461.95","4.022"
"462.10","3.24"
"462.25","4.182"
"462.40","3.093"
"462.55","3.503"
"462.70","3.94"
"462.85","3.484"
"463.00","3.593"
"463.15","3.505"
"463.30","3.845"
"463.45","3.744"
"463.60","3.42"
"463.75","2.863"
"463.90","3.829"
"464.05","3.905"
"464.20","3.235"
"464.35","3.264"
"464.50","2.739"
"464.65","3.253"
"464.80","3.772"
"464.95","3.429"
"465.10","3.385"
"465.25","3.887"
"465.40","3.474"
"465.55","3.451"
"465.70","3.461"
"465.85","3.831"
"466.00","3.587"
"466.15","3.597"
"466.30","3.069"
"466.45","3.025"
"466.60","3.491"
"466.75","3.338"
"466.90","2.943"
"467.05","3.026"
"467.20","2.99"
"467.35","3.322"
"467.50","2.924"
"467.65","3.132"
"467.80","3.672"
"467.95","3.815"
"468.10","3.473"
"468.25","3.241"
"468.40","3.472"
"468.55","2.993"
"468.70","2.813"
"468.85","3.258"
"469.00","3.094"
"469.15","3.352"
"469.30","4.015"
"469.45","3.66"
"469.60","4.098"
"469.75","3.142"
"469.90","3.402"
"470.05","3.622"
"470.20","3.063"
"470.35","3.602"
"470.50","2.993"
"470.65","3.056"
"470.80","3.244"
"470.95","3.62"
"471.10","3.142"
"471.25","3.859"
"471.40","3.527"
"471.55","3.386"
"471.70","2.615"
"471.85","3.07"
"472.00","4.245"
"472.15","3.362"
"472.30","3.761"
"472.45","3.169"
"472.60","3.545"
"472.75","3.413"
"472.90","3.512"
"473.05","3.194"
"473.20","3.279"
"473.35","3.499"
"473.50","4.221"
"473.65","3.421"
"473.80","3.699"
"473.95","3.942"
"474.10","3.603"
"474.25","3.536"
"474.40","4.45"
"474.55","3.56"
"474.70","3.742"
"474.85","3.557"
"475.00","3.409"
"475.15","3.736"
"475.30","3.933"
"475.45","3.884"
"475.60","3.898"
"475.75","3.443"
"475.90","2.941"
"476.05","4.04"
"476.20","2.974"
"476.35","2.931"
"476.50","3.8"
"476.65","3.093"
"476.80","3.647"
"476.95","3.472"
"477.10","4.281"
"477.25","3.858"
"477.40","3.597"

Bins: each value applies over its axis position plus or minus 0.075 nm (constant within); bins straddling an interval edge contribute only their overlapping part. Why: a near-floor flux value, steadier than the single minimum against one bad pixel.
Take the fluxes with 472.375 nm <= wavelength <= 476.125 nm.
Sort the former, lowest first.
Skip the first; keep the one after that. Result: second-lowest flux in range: 3.169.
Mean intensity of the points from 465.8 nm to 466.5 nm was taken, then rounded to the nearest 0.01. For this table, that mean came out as 3.42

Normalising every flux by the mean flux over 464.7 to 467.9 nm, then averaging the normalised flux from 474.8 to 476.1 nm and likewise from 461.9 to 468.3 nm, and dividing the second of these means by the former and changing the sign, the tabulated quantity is -0.94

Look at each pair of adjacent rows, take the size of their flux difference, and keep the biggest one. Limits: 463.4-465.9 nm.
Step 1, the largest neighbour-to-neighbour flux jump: 0.97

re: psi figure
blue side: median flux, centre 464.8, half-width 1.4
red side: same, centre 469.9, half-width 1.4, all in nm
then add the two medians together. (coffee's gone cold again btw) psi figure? 6.7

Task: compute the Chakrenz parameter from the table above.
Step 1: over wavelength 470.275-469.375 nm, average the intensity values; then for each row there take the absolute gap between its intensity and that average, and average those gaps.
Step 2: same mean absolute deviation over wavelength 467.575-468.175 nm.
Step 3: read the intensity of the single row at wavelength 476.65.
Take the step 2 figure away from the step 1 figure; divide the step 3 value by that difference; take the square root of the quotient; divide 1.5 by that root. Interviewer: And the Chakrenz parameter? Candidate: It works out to 0.23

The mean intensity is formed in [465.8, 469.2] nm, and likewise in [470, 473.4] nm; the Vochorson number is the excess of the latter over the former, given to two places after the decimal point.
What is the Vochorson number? 0.10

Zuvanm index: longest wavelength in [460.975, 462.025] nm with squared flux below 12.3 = 461.35 nm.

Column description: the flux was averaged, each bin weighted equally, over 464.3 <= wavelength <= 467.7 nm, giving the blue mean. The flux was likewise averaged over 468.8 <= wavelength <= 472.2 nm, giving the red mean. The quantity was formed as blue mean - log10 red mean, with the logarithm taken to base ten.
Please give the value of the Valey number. 2.79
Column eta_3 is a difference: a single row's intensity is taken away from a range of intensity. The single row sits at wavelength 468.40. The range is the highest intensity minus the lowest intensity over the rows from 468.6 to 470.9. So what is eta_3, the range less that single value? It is -2.19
